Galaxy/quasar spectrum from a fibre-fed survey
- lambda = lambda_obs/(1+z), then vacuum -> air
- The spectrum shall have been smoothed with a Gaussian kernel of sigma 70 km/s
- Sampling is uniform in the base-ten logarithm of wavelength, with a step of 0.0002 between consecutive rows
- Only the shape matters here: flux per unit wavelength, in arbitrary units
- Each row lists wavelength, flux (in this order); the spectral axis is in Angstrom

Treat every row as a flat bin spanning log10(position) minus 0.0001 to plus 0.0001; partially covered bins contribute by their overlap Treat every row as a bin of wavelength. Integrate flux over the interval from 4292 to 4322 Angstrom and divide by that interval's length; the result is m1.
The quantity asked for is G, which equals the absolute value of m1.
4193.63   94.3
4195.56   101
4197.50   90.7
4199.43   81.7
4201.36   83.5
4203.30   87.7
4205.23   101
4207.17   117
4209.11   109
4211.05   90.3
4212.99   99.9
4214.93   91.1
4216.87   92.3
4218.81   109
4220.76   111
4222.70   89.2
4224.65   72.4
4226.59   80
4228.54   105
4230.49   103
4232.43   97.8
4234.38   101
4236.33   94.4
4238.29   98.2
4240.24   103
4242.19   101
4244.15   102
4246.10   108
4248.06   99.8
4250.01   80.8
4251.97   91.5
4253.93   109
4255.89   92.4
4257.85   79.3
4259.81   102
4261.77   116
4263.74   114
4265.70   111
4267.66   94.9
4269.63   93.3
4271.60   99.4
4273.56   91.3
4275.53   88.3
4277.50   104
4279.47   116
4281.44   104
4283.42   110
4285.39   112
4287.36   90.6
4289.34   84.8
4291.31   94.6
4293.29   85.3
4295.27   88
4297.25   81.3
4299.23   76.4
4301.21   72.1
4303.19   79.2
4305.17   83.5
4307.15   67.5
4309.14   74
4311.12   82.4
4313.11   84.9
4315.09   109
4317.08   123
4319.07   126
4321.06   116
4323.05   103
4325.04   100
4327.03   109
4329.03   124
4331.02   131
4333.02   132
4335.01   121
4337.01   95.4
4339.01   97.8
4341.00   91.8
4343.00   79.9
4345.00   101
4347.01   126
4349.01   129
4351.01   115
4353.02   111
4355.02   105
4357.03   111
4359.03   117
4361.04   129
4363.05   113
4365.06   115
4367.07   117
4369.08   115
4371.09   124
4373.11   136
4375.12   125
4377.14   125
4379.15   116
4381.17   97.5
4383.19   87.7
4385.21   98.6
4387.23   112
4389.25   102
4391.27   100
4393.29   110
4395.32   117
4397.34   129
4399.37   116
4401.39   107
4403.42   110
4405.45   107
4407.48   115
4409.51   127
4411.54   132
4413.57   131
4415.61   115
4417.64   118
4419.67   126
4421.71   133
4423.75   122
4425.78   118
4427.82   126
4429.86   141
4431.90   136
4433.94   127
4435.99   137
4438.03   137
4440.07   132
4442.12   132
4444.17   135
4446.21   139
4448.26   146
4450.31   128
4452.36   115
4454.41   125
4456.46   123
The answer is 90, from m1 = 90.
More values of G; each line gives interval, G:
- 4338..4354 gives 106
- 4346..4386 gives 116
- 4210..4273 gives 98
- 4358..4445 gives 120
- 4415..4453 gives 130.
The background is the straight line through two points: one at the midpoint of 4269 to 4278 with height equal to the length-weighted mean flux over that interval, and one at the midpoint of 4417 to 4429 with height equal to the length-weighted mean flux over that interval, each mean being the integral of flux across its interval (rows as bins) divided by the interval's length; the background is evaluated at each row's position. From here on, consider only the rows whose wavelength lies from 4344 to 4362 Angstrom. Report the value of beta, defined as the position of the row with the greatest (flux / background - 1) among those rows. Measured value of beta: 4349.01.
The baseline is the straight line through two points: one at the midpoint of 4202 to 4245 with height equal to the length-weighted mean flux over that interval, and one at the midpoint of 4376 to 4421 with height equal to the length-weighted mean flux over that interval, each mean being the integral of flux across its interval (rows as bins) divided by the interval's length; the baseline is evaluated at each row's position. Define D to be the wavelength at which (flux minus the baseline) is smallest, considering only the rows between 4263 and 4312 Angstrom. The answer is 4307.15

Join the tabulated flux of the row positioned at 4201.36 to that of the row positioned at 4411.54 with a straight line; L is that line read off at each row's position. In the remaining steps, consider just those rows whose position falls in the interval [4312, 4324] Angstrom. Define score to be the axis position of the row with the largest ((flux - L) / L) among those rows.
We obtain 4319.07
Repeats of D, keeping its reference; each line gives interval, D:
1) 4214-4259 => 4224.65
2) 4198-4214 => 4199.43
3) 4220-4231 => 4224.65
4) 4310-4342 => 4311.12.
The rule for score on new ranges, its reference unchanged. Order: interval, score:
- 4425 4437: 4429.86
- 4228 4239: 4228.54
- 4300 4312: 4305.17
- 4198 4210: 4207.17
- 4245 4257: 4246.10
